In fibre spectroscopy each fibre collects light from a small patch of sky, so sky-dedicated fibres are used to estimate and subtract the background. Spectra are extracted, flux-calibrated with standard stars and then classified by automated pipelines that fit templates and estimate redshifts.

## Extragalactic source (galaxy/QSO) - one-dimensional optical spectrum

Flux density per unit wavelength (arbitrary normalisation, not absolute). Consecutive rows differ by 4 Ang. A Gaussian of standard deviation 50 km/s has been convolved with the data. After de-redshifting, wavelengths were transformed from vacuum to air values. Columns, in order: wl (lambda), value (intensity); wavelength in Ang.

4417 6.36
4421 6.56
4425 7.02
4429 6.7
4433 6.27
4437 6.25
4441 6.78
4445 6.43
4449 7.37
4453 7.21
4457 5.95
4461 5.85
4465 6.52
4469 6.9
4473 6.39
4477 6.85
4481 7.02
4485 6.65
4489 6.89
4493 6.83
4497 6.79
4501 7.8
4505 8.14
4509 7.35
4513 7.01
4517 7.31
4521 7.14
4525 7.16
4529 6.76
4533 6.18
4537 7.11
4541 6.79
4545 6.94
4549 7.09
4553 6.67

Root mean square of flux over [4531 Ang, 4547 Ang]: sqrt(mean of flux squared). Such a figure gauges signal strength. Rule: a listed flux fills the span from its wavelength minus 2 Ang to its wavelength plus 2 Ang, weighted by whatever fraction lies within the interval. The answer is 6.8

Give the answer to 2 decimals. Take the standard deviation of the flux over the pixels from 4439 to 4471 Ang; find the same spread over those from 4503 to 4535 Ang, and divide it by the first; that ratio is 1.01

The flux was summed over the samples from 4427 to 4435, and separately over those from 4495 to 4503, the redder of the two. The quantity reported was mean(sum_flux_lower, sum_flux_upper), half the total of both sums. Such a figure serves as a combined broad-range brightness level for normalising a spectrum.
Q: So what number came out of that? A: 13.8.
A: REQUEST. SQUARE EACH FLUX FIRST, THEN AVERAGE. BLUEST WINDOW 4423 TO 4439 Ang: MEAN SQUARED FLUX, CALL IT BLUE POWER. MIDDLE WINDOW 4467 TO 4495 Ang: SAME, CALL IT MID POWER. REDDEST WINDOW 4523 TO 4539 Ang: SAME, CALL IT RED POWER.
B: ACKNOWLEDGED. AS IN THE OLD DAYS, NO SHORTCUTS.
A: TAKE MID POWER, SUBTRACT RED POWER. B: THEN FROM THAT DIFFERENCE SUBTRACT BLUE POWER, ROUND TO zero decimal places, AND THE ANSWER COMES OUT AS -43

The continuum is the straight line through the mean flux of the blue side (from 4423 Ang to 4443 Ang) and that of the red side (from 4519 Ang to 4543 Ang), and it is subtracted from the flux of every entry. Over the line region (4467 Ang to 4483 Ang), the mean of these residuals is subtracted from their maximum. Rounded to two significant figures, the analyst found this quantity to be 0.21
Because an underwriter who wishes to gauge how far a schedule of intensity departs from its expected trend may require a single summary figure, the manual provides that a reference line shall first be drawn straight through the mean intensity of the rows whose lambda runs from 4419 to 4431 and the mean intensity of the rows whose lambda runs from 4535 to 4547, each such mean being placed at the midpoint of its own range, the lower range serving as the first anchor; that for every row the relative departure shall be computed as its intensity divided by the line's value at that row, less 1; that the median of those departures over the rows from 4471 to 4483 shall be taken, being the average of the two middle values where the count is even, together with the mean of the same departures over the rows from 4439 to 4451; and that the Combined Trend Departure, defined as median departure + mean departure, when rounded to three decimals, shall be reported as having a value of 0.011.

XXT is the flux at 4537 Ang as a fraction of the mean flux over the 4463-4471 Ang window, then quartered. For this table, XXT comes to 0.26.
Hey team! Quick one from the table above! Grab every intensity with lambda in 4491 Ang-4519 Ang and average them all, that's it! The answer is 7.3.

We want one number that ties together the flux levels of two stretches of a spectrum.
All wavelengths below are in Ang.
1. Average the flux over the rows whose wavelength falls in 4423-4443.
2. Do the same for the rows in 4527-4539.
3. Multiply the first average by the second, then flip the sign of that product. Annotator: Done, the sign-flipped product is -44.1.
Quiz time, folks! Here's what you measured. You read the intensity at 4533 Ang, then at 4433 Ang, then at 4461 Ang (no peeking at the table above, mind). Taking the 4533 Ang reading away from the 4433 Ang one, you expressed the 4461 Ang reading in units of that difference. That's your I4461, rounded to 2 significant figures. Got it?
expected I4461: 65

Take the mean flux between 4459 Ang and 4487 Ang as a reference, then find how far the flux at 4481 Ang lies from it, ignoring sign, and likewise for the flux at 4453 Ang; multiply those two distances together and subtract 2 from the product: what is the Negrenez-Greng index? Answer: -1.74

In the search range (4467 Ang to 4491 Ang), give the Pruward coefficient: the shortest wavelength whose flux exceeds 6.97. 4481 Ang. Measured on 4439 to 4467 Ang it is 4449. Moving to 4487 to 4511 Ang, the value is 4501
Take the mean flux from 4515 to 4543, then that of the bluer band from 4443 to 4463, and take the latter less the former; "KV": -0.4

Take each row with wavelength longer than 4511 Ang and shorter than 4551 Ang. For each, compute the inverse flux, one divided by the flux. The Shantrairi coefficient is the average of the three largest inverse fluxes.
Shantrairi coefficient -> 0.152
